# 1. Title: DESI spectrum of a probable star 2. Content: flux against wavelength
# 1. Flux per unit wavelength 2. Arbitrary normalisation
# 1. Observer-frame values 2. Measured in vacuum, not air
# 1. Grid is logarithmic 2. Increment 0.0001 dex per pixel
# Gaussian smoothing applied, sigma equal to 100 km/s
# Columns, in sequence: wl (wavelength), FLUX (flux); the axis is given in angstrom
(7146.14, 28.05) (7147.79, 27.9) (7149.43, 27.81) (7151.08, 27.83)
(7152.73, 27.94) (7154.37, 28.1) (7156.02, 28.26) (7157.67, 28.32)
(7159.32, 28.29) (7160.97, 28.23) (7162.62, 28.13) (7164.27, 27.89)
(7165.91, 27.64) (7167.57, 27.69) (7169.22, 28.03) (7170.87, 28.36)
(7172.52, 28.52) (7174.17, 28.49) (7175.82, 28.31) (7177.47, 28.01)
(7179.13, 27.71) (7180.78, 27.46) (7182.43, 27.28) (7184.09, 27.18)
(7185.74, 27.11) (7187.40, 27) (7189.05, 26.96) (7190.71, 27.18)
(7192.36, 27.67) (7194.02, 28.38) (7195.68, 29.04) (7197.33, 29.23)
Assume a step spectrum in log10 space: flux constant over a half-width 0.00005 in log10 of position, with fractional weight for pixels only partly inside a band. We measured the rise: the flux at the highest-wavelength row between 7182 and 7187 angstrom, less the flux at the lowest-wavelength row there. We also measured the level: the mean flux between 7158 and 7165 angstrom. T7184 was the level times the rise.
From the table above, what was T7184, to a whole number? -5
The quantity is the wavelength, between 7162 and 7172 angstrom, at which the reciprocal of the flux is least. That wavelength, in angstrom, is 7170.87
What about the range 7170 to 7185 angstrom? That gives 7172.52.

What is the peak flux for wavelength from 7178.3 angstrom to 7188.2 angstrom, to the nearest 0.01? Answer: 27.71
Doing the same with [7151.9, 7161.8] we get 28.32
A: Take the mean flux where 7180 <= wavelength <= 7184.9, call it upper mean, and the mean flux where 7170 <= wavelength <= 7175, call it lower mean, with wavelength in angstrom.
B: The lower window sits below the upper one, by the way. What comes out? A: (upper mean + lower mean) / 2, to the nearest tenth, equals 27.9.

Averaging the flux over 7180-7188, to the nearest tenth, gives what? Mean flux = 27.2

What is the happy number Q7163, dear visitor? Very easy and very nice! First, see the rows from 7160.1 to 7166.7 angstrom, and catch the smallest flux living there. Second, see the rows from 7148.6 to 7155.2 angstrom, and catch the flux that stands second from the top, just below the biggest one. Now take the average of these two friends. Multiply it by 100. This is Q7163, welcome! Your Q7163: 2779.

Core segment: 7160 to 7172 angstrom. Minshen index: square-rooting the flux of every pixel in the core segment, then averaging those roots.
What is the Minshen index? 5.29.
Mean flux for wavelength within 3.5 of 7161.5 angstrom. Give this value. 28.1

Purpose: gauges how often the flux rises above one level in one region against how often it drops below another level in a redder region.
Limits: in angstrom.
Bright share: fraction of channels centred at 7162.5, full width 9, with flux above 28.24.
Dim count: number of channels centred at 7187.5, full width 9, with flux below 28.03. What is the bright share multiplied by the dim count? 1.0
